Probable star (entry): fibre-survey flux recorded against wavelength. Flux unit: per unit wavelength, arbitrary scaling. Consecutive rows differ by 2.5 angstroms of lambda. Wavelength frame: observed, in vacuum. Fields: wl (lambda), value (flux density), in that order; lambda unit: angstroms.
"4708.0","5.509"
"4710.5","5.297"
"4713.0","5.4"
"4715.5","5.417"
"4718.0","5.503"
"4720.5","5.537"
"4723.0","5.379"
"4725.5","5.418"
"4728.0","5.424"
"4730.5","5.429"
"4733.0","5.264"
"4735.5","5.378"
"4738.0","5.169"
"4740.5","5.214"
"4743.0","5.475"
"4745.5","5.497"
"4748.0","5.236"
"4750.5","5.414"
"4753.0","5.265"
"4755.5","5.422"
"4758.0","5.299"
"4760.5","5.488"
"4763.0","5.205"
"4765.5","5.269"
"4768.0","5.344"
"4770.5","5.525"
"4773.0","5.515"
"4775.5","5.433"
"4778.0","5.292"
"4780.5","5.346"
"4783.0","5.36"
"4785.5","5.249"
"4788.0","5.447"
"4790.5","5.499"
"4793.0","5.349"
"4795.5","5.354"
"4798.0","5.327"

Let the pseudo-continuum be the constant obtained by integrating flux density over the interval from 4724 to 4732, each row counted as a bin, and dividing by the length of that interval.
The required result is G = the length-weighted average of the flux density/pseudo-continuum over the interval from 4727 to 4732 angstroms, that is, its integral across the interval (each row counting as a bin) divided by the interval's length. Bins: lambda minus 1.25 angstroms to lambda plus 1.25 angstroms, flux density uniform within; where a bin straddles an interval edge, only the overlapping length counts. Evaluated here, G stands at 1.00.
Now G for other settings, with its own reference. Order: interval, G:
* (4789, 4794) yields 1.00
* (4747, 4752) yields 0.98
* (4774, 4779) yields 0.99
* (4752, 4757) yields 0.99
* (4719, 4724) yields 1.01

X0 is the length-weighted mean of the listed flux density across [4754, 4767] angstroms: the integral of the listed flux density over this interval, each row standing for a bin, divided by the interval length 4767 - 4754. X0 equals 5.34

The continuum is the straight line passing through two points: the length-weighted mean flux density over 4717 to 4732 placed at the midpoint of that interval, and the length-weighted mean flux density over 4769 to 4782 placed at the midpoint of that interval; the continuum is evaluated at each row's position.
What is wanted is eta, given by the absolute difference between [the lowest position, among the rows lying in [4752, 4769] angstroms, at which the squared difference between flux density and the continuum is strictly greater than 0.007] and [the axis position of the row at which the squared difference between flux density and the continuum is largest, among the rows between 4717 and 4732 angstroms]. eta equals 32.5 angstroms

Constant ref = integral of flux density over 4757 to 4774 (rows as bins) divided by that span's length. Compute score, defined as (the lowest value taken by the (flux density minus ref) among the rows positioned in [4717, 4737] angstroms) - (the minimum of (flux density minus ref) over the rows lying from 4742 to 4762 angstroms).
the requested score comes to 0.028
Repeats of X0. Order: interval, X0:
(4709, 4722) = 5.43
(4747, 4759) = 5.33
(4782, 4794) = 5.38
